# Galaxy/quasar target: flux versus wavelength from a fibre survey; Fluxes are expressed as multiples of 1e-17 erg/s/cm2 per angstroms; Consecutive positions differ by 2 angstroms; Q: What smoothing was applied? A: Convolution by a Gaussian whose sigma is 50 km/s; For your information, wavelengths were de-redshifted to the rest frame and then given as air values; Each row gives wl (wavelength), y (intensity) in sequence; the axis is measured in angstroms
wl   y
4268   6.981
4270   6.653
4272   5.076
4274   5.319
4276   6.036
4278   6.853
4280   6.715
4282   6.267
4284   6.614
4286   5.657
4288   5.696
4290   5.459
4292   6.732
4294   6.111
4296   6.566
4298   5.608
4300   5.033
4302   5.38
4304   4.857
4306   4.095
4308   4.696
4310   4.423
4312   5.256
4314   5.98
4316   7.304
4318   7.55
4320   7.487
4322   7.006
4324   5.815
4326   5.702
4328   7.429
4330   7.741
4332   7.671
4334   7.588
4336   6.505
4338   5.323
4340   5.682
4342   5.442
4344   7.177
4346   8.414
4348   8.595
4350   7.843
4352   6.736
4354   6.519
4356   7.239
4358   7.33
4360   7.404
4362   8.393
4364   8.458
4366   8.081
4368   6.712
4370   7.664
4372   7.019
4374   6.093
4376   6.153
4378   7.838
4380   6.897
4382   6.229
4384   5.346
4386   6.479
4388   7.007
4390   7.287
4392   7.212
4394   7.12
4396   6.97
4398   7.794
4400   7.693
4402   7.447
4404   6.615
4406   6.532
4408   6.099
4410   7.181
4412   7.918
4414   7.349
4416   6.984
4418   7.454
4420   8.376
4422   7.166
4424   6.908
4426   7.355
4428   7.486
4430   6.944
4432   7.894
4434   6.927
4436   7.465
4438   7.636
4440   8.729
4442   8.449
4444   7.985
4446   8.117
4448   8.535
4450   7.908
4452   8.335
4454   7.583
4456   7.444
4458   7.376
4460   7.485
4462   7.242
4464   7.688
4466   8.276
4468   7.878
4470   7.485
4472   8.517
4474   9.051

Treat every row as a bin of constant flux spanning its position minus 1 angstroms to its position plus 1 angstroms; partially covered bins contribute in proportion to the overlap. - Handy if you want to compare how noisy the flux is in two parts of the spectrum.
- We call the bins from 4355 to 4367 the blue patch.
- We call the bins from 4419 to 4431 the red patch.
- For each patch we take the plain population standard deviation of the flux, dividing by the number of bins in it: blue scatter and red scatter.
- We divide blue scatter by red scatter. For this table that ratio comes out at 1.03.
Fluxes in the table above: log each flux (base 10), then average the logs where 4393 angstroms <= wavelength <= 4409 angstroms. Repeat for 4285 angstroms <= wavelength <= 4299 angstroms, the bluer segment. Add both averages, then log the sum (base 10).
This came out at 0.210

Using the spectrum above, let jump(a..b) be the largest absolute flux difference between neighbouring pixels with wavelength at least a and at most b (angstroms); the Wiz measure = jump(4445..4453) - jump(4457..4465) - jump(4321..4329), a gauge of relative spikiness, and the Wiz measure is -1.55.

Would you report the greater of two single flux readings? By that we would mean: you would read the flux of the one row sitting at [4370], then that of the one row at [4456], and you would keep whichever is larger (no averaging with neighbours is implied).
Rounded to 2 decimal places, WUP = 7.66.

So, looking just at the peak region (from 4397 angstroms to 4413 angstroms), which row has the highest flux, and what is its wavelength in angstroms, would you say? 4412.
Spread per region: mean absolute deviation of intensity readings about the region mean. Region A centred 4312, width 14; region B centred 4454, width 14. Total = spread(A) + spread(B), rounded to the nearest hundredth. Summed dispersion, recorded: 1.53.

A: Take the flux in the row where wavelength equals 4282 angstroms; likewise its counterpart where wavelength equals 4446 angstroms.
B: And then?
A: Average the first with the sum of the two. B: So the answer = 10.3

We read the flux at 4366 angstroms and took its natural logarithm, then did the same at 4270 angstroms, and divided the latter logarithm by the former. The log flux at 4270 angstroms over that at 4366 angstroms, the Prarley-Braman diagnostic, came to 0.91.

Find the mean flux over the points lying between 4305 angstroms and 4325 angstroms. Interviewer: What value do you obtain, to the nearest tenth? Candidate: 6.0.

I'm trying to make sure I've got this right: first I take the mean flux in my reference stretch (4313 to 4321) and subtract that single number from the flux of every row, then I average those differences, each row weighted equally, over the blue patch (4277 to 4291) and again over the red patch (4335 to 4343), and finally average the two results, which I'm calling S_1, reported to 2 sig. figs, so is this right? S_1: -1.1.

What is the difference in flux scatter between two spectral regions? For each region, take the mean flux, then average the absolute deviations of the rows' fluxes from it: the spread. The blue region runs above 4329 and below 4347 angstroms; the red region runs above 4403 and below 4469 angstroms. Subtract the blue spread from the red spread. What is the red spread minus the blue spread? -0.49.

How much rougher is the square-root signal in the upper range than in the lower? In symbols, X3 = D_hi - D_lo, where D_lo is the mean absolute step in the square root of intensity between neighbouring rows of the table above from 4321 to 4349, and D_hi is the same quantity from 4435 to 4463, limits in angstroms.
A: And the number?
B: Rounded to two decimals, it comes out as -0.08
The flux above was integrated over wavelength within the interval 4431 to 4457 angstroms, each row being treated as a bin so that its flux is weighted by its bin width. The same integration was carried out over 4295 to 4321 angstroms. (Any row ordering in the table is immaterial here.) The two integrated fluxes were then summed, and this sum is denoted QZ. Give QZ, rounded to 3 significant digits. 354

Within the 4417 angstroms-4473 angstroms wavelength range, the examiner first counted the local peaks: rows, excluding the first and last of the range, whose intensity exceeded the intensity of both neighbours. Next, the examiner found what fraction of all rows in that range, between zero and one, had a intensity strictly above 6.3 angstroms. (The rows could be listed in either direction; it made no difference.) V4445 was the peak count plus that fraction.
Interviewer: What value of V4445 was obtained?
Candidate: 9.0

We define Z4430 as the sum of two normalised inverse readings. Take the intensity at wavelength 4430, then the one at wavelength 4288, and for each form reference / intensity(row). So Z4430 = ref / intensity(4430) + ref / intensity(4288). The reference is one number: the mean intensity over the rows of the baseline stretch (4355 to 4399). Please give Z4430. 2.28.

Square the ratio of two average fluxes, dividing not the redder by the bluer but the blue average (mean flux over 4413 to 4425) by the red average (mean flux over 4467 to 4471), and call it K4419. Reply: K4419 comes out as 0.92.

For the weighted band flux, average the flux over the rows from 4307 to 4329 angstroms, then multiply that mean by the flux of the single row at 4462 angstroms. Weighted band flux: 45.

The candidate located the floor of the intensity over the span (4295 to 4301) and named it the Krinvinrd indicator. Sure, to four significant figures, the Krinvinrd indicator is 5.033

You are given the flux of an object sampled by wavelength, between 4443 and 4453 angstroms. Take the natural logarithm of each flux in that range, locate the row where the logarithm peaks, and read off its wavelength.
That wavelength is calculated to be 4448 angstroms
